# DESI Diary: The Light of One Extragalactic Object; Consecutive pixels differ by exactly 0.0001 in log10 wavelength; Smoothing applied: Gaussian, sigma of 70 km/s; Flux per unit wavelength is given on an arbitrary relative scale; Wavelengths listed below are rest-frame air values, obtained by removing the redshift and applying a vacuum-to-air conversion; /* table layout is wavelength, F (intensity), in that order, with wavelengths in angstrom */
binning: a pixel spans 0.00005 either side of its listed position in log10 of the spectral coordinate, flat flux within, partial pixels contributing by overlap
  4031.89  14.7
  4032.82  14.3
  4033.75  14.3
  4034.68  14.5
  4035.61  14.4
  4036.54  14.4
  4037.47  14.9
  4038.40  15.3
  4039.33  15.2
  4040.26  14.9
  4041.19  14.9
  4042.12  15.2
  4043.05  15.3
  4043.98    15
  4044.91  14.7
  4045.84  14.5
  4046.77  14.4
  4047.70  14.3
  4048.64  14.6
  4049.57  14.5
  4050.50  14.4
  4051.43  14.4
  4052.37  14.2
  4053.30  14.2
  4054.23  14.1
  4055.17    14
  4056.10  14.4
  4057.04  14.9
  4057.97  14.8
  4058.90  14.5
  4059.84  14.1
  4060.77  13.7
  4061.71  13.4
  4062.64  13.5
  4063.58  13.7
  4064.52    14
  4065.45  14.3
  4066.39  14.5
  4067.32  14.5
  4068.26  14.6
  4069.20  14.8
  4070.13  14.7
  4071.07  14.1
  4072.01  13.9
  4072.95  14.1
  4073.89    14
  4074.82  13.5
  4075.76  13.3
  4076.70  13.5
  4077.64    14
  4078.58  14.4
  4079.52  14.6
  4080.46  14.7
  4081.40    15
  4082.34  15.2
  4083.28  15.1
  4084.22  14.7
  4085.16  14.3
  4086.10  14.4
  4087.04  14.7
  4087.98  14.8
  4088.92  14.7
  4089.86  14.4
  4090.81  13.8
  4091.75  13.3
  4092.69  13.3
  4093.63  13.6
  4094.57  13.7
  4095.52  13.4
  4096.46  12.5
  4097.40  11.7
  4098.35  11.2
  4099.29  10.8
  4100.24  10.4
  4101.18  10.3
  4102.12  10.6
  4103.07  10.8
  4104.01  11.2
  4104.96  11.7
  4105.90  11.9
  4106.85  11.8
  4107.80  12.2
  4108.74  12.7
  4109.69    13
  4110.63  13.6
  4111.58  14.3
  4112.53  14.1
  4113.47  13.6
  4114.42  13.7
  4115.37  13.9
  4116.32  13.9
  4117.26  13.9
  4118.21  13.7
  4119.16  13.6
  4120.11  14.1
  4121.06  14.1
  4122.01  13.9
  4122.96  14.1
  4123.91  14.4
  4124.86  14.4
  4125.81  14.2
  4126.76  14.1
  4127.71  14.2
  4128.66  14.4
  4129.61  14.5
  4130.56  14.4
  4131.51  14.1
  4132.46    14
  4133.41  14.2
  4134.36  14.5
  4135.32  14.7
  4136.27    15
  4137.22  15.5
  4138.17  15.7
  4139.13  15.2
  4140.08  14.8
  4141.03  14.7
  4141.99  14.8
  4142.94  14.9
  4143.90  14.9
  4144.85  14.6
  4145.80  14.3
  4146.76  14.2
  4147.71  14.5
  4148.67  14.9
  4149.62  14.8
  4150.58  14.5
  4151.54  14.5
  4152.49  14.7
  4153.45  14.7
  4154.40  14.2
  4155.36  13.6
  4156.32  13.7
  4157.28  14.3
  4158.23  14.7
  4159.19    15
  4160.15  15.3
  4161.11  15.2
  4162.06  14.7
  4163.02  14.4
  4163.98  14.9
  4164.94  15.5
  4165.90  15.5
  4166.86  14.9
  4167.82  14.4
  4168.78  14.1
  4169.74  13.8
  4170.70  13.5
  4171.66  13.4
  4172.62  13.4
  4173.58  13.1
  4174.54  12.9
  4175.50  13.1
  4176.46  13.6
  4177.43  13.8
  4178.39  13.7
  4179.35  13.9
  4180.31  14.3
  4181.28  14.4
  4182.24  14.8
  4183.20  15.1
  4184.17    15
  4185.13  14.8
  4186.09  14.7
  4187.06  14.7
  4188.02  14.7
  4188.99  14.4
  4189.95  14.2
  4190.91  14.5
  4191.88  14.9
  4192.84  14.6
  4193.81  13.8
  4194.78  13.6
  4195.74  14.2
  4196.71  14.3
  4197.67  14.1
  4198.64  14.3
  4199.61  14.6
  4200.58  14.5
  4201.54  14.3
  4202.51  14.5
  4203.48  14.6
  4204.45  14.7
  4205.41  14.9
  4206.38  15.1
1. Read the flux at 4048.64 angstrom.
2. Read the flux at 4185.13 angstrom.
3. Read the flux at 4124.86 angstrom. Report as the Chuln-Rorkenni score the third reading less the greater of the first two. -0.40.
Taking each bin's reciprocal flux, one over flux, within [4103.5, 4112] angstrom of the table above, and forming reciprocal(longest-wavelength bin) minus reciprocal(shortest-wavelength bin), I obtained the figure -0.019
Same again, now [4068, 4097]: 0.012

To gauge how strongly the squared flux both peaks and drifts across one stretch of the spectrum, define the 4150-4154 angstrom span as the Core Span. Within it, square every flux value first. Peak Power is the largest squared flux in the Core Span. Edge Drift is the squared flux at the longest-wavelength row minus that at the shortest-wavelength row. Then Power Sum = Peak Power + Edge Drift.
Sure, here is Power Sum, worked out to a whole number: 222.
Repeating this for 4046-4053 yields 207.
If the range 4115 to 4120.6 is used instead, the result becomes 204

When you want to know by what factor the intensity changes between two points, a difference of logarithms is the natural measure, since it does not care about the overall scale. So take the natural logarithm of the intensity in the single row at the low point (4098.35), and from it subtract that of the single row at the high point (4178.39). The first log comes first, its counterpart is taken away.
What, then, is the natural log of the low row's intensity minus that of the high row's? -0.20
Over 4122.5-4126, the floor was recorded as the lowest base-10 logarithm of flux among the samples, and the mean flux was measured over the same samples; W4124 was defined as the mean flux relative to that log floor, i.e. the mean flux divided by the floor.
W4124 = 12.4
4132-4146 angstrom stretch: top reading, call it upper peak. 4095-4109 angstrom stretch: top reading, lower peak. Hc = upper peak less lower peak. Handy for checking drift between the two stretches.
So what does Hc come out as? 2.3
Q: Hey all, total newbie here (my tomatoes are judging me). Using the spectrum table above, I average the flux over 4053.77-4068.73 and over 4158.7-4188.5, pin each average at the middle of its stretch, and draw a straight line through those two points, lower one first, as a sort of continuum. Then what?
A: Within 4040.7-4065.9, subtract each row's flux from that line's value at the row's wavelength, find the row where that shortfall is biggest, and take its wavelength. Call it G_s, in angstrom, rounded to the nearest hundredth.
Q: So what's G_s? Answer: 4061.71 angstrom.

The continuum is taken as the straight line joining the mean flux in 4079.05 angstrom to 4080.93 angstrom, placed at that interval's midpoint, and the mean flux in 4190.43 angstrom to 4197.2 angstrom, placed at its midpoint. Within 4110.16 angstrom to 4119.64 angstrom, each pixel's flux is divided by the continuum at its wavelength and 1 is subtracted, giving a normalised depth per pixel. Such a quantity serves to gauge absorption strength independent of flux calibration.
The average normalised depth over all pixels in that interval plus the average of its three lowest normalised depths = -0.11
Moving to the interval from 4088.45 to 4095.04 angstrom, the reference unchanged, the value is -0.14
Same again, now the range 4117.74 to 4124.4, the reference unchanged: -0.09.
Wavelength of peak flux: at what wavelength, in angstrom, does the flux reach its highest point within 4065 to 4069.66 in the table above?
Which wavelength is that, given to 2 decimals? 4069.20 angstrom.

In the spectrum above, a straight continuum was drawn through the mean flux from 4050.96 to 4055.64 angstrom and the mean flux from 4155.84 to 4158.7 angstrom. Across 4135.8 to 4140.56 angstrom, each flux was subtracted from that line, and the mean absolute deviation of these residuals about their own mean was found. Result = 0.29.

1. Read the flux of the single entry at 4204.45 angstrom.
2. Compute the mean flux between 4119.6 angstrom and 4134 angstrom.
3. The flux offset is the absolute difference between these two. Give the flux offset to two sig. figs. 0.49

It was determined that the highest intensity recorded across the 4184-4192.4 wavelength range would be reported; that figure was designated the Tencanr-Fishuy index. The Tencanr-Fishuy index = 15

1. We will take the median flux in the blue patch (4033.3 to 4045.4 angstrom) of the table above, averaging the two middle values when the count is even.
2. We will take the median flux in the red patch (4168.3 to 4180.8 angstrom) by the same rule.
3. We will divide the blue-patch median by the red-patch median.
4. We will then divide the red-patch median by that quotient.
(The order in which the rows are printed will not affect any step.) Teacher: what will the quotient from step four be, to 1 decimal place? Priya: 12.4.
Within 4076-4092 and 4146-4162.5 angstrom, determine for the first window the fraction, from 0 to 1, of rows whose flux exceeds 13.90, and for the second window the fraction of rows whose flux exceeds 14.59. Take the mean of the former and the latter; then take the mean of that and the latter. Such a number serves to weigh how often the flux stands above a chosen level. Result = 0.6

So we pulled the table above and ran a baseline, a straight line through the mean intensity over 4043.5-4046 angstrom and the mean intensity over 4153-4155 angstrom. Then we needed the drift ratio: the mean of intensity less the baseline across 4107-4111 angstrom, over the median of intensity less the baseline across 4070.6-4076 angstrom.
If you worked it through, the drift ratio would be 2.4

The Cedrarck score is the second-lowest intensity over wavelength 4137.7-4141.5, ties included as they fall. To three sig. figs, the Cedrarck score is 14.8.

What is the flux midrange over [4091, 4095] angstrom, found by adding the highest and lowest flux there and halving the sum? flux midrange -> 13.5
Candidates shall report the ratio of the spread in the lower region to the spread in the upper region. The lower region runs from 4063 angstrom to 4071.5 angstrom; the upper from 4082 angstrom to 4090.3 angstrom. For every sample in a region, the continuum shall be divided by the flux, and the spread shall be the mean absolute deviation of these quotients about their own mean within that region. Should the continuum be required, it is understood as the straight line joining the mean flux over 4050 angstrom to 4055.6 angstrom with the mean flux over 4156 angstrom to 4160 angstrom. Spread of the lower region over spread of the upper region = 1.4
